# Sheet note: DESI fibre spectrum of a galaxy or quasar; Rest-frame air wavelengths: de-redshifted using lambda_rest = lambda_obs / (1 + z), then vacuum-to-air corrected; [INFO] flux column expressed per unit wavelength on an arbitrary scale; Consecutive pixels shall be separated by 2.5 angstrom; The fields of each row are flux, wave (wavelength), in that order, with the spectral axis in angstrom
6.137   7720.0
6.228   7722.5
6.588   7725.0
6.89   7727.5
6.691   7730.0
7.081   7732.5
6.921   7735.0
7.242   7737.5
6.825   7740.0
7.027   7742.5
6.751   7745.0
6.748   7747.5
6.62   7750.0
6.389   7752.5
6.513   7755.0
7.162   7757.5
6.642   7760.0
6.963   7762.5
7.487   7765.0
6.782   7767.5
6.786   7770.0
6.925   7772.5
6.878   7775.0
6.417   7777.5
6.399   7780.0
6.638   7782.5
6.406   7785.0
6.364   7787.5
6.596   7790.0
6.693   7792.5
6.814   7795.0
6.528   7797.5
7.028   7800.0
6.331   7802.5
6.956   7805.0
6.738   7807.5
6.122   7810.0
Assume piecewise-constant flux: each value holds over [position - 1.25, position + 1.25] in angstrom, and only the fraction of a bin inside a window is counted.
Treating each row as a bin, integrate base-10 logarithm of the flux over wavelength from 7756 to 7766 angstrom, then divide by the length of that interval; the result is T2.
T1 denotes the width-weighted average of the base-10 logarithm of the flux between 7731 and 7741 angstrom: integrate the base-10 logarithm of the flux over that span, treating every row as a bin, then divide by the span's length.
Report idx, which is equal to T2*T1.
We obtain 0.717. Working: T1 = 0.846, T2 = 0.847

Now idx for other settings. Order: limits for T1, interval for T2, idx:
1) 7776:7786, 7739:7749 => 0.677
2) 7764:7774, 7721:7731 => 0.690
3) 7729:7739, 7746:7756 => 0.690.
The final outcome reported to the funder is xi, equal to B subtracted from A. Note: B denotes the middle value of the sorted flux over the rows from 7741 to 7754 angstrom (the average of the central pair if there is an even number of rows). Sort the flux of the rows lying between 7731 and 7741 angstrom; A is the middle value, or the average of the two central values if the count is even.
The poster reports 0.25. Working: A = 7.00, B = 6.75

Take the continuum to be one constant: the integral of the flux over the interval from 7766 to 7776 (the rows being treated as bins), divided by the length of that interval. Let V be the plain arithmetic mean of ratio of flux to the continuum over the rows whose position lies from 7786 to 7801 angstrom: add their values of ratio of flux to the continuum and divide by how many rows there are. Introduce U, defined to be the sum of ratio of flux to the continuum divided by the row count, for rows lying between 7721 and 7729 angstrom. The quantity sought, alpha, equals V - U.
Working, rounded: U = 0.96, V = 0.97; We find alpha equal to 0.01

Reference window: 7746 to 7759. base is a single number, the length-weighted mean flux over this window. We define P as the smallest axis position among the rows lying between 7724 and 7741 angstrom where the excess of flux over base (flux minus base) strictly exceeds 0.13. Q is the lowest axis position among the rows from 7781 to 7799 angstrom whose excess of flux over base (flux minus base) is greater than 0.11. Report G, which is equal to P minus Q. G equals -67.5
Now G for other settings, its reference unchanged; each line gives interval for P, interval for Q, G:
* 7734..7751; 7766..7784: -37.5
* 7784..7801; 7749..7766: 42.5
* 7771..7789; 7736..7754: 35.0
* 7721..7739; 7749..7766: -30.0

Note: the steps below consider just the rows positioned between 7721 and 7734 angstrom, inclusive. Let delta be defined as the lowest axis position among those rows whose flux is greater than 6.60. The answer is 7727.5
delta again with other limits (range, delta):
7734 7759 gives 7735.0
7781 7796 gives 7782.5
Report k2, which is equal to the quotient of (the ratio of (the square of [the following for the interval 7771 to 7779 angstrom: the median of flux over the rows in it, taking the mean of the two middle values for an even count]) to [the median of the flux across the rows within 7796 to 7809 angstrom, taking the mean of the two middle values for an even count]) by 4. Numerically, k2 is 1.76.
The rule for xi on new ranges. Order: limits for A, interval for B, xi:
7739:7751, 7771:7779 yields -0.13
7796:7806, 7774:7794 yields 0.24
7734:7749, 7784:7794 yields 0.37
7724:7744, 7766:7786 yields 0.20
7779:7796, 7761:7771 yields -0.28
